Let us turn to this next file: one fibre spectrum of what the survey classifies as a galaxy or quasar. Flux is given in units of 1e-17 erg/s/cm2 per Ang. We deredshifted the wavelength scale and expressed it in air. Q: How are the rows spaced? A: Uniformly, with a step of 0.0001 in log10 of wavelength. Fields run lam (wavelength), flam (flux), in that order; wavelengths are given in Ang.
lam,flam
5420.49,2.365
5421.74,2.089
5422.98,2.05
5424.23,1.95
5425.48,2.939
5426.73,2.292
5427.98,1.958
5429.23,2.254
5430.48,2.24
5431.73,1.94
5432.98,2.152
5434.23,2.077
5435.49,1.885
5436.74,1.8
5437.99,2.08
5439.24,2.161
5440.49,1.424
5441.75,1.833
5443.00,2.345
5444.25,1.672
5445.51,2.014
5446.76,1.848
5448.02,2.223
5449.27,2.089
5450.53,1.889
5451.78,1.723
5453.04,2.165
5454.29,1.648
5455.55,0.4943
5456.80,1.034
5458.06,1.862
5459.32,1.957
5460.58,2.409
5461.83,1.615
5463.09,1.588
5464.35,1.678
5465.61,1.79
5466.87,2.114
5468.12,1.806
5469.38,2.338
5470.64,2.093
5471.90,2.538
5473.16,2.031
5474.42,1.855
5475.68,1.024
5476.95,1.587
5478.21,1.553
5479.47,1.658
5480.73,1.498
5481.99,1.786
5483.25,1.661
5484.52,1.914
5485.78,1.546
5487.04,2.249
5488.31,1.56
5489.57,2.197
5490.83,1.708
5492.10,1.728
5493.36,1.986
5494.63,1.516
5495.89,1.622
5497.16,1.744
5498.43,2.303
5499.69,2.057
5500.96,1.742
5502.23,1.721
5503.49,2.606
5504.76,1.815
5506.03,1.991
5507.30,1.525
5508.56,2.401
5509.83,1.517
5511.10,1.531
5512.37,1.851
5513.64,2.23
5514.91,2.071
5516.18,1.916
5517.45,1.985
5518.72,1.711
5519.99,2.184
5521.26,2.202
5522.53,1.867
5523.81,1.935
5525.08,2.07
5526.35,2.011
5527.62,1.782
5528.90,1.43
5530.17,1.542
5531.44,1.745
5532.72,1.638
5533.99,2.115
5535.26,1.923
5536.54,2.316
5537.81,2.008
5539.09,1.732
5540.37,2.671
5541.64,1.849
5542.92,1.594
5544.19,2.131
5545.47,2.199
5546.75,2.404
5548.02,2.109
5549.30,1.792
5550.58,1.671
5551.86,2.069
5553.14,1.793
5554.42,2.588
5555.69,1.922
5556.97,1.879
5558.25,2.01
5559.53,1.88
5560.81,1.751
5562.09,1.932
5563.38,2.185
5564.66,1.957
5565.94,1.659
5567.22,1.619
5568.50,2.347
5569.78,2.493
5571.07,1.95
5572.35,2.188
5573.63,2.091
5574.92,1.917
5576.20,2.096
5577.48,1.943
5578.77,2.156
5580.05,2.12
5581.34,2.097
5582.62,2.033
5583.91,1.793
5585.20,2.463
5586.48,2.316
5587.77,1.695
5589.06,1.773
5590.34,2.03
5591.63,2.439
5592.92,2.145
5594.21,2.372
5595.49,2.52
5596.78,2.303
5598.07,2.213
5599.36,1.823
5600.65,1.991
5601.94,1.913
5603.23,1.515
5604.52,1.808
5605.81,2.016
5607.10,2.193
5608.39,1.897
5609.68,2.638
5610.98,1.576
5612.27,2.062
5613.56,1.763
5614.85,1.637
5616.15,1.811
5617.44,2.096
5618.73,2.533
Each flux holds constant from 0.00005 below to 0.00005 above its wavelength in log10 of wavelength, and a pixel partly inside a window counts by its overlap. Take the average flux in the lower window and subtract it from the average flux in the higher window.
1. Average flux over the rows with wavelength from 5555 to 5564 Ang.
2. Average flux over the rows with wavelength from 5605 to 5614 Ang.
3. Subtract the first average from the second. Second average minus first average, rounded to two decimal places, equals 0.08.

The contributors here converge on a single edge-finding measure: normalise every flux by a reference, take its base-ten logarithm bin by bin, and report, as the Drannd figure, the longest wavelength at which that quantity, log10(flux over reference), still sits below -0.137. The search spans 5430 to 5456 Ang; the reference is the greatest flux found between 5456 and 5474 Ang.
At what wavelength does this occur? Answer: 5455.55 Ang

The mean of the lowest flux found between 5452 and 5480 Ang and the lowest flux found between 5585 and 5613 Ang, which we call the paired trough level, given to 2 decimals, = 1.00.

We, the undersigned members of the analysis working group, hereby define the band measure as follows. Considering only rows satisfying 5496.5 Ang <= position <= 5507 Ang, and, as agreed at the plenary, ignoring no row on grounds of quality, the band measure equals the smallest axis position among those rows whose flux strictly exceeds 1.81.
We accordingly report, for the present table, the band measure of 5498.43 Ang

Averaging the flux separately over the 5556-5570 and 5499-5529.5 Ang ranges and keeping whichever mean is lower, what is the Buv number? 1.92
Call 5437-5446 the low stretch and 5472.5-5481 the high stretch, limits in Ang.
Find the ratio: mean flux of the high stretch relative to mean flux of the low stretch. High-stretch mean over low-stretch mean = 0.83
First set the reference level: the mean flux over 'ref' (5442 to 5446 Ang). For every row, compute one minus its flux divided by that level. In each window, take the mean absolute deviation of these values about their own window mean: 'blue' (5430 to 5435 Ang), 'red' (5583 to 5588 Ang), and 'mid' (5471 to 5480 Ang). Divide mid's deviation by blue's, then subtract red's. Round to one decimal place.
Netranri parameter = 3.4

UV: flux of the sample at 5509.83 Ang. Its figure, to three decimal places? 1.517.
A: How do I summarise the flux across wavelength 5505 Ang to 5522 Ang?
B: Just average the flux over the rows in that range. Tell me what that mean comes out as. 1.93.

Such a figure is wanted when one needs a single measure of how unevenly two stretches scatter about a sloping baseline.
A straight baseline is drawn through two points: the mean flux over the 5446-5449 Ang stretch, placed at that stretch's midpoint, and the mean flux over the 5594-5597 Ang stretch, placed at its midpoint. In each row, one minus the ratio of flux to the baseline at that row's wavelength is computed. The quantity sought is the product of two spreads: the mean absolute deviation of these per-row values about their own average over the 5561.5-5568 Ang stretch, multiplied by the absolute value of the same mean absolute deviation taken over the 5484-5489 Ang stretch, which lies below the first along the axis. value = 0.010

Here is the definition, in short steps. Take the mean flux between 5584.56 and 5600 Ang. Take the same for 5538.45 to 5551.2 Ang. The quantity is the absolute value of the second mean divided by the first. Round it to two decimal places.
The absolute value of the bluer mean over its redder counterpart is 0.93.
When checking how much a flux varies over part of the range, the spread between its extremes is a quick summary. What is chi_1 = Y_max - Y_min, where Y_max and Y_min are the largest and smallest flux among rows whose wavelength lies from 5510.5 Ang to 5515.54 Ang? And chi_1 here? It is 0.70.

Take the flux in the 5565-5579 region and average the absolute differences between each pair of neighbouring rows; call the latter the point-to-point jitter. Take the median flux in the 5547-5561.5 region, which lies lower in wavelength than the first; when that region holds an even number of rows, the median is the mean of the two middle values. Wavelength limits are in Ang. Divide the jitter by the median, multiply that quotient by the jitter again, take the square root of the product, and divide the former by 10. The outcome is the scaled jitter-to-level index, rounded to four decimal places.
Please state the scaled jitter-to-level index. 0.0183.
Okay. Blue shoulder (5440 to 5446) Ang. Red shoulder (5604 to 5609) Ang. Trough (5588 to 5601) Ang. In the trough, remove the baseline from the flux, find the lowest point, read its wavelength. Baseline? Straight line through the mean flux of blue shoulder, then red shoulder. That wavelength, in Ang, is 5589.06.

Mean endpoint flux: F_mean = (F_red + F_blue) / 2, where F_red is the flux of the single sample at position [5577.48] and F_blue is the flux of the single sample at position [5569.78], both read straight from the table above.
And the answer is 2.22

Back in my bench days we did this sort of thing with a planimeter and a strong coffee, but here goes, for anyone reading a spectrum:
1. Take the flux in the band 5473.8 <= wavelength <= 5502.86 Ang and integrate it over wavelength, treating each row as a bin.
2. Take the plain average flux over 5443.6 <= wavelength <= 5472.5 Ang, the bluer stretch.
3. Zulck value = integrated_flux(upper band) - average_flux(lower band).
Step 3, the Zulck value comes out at 49.0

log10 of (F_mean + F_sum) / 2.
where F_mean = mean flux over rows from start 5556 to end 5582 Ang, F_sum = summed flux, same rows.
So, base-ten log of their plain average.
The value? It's 1.33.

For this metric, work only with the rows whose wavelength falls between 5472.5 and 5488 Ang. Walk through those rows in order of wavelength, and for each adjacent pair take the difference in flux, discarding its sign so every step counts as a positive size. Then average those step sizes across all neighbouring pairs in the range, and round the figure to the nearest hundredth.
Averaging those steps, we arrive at 0.33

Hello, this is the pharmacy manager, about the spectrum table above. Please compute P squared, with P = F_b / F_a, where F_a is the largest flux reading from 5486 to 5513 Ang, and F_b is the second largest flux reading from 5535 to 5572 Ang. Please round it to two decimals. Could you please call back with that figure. 0.99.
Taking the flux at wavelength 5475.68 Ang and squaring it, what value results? 1.0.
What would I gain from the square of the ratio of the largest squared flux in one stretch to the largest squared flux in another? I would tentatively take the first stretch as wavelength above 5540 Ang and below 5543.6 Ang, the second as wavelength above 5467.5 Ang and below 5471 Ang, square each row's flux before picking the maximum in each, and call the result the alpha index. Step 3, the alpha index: 1.7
